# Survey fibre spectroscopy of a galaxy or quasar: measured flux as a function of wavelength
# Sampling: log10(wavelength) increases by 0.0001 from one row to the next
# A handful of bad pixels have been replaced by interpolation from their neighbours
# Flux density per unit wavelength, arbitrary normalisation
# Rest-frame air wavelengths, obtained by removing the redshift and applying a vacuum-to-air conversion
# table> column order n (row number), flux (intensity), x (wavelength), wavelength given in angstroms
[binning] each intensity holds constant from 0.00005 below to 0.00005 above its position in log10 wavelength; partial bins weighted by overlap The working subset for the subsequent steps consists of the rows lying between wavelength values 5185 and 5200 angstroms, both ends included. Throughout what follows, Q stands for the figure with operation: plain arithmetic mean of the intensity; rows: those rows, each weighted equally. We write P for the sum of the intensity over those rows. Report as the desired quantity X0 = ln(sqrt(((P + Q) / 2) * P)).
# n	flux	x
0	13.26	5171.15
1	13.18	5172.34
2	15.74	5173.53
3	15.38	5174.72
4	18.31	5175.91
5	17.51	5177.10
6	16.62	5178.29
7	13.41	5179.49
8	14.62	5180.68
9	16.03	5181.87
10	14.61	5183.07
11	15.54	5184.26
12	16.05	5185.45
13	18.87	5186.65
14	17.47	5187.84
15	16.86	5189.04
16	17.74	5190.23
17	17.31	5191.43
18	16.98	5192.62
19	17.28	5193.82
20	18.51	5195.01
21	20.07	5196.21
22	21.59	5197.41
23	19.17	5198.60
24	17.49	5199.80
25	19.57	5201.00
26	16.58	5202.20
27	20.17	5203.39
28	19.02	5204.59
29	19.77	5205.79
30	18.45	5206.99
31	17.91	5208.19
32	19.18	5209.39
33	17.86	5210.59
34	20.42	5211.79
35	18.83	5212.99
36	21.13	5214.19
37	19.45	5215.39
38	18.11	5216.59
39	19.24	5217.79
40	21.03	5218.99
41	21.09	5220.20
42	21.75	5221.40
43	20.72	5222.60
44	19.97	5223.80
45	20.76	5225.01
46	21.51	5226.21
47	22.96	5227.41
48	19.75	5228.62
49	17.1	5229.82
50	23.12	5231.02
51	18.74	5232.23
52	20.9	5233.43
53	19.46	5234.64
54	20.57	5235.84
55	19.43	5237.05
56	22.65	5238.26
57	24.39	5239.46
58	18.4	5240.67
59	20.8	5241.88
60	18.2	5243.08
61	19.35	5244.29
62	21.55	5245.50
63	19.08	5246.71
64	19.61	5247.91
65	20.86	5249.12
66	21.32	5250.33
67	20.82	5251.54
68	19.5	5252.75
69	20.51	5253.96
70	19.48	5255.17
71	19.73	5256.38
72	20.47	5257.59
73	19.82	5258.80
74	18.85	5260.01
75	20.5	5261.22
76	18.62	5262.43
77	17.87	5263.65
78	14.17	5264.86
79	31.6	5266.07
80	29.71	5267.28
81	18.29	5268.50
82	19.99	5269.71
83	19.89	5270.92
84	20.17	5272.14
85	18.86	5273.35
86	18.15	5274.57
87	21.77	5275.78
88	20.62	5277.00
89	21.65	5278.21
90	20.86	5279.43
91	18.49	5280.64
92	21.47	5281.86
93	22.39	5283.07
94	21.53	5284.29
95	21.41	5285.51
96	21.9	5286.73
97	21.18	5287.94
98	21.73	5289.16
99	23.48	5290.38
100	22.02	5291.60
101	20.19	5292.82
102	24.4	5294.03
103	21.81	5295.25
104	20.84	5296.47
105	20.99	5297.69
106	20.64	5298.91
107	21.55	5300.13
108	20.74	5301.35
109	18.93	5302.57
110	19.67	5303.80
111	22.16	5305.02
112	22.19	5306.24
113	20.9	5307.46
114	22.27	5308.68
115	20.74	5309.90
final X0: 5.15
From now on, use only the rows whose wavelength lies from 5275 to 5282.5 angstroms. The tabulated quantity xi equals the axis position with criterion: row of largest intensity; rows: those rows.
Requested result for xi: 5275.78 angstroms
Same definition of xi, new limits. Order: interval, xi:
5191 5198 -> 5197.41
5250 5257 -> 5250.33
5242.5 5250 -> 5245.50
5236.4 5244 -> 5239.46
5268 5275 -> 5272.14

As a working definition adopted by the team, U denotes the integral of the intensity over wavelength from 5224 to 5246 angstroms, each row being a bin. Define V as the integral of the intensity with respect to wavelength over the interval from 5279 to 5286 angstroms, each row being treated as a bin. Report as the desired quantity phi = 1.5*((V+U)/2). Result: 449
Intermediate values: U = 451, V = 147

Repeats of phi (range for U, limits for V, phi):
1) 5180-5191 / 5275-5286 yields 309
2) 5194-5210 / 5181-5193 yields 378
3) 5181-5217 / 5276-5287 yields 667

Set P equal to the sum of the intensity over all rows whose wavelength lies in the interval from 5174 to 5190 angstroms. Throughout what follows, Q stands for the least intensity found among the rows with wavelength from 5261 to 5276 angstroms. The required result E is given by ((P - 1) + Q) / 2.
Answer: 112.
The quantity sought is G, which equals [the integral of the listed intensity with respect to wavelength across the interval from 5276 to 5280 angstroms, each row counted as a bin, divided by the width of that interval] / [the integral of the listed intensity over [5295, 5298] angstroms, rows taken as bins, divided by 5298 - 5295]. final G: 1.00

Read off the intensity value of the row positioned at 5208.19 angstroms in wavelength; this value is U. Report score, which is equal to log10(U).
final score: 1.25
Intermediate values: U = 17.91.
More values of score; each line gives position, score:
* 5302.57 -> 1.28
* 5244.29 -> 1.29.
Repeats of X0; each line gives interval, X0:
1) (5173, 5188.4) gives 5.04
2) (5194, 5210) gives 5.20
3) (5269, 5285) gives 5.27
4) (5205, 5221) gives 5.22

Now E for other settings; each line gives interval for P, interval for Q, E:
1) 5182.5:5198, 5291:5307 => 123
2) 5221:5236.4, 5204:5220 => 142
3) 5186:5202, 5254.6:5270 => 126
